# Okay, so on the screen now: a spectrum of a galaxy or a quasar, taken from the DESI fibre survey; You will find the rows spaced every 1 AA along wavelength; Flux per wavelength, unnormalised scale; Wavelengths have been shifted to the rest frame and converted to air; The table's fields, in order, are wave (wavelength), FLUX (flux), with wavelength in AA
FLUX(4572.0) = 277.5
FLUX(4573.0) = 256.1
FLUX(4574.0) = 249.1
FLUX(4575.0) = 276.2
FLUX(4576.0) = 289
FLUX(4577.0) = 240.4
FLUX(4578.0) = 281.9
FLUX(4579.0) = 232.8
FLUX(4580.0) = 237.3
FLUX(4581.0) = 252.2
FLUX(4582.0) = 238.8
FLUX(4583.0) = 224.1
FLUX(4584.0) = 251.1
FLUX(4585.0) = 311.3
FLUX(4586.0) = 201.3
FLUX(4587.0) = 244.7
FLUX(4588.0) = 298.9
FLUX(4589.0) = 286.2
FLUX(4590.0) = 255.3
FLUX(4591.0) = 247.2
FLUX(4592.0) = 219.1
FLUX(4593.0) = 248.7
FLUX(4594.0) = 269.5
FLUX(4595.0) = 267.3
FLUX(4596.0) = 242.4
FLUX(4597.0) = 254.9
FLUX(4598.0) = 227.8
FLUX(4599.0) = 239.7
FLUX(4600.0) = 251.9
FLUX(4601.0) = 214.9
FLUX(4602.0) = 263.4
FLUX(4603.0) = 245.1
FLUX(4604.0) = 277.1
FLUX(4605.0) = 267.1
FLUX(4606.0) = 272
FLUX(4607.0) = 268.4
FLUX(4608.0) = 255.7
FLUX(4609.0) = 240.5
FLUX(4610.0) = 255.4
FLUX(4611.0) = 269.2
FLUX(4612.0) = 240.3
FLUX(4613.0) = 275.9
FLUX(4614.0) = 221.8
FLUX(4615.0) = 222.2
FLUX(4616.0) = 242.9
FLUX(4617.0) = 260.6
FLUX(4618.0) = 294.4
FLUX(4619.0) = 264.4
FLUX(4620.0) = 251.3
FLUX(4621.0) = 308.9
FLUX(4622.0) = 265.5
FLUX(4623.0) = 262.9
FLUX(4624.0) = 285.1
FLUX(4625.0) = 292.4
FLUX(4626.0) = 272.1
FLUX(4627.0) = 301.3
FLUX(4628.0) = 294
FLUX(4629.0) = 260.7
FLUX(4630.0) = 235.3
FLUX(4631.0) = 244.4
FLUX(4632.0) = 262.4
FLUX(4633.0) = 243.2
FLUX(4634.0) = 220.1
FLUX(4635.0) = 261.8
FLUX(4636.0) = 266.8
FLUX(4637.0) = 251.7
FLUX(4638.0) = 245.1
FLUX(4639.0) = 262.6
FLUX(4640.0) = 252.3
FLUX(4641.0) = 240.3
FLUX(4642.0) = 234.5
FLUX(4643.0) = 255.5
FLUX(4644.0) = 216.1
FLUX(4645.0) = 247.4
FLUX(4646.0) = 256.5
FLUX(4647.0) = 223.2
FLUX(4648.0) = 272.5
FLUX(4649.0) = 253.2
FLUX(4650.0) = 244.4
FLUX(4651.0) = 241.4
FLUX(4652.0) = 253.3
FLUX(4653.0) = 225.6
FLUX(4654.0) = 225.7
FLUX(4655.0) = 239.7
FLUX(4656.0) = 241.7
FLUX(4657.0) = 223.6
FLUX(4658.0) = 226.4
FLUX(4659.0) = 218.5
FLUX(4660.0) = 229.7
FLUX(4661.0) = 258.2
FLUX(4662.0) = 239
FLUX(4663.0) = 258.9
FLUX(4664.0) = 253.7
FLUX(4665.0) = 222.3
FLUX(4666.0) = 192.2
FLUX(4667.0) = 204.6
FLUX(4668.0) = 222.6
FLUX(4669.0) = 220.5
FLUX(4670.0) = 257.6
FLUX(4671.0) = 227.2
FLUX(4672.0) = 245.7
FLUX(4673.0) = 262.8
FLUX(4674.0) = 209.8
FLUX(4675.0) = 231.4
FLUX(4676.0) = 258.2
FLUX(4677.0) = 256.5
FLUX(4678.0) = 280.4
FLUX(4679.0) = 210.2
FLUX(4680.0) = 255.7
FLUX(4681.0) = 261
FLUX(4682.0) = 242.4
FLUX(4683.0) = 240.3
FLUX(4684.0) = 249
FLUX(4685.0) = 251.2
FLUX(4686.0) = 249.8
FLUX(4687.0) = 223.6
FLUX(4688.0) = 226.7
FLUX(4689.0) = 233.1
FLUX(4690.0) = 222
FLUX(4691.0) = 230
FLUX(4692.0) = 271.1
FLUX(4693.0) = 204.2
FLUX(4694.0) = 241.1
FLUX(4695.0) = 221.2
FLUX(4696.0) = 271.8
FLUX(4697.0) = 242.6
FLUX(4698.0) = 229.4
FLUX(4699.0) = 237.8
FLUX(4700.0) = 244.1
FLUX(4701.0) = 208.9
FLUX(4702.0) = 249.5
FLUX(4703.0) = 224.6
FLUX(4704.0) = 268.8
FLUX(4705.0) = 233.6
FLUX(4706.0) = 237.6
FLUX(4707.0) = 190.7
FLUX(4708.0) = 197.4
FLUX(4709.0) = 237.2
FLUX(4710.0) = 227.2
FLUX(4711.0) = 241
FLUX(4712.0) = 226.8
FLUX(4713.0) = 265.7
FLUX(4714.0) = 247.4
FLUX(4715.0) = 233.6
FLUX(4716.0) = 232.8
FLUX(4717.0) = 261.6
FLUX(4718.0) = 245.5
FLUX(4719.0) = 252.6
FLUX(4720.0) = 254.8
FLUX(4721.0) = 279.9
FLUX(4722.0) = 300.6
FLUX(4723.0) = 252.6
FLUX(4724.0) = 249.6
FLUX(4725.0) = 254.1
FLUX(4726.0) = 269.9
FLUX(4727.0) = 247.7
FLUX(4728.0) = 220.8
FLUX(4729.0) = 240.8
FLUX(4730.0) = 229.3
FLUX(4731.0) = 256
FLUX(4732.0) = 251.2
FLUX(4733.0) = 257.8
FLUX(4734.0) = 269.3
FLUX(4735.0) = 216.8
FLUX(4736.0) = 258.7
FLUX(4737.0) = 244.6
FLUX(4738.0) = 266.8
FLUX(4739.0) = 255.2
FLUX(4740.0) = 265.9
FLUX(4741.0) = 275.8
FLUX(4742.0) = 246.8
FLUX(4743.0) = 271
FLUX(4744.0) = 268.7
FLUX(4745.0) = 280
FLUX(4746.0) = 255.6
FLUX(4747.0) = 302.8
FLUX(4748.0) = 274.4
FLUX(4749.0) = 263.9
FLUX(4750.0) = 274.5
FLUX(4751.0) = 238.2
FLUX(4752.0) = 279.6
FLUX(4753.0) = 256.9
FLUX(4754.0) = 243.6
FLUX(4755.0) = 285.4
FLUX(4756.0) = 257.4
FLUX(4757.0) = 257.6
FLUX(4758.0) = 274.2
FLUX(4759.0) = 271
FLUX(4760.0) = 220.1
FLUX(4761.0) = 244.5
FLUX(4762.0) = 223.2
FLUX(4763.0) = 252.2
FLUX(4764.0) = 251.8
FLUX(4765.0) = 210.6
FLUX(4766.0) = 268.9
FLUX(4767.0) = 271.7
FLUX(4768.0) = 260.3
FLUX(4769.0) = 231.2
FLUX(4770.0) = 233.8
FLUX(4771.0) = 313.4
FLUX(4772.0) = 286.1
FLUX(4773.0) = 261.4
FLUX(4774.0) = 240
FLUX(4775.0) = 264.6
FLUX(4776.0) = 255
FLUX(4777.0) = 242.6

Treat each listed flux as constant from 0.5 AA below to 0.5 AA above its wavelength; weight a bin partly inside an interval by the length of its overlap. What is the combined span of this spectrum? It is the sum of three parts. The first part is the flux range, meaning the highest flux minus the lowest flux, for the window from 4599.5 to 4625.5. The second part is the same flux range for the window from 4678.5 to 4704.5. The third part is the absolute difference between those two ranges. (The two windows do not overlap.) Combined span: 188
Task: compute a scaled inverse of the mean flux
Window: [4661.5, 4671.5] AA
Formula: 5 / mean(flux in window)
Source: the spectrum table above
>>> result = 0.0218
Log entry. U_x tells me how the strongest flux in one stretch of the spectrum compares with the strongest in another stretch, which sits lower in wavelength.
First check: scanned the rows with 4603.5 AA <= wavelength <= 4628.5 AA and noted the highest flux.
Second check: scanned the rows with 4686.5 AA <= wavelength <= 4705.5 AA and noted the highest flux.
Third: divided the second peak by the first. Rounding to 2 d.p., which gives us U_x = 0.88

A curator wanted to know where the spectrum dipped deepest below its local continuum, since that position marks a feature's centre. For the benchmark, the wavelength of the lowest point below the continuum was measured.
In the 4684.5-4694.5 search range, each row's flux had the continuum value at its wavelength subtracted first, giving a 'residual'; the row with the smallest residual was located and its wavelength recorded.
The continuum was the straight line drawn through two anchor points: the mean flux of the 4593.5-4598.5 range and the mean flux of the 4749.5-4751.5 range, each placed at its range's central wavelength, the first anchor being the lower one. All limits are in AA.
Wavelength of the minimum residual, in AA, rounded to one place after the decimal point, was 4693.0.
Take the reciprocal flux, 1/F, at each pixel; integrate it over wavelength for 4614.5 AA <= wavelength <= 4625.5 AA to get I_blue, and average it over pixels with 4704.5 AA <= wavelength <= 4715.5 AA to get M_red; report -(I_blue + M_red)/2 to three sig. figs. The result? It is -0.0229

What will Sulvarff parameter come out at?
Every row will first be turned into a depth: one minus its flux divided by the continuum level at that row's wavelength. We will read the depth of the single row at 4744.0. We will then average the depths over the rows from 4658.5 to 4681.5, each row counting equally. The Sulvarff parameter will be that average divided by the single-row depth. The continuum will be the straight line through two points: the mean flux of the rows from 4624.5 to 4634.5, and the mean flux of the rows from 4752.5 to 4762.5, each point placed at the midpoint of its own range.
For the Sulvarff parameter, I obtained -1.5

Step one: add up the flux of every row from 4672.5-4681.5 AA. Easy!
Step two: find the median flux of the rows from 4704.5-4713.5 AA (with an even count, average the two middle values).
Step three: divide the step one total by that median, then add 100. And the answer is 110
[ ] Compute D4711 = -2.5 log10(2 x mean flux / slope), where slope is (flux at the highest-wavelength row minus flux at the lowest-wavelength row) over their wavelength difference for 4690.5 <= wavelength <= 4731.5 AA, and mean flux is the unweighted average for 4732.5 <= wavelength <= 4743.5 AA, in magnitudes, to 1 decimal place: -7.2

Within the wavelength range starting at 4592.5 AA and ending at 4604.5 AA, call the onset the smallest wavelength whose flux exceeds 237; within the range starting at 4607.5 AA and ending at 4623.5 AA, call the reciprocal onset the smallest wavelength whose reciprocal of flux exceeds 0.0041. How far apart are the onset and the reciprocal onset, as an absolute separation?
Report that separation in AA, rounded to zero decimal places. 16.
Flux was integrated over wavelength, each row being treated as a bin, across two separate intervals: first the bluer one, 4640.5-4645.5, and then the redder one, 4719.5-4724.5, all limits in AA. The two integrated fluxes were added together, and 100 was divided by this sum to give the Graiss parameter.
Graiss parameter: 0.0395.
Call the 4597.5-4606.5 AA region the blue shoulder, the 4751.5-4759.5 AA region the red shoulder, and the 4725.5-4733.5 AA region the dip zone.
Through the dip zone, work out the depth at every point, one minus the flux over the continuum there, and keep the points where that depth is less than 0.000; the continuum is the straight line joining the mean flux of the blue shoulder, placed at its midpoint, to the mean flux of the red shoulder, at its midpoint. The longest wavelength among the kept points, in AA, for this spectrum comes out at 4726.0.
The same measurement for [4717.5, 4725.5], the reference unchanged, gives 4722.0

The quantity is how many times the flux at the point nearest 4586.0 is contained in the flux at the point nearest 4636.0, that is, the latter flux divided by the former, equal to 1.33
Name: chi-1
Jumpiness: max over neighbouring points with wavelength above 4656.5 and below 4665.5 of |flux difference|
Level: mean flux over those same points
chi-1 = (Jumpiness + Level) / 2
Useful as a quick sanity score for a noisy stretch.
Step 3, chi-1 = 134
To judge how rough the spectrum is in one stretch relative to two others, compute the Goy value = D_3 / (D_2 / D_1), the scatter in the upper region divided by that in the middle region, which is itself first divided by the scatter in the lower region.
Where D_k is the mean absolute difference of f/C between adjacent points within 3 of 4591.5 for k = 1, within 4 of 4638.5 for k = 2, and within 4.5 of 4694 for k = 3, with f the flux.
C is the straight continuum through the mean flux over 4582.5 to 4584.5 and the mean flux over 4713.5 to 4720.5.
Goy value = 0.31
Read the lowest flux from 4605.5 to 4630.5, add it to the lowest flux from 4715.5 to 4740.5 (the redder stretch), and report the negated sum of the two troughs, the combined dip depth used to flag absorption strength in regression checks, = -439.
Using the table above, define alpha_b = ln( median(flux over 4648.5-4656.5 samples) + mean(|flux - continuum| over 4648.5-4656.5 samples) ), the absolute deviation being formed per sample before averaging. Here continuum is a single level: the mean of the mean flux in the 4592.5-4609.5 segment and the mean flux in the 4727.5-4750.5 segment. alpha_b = 5.55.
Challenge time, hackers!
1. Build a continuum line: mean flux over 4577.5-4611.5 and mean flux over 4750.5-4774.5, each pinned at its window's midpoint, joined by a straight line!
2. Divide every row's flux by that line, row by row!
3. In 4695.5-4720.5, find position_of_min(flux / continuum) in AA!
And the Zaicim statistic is 4707.0 AA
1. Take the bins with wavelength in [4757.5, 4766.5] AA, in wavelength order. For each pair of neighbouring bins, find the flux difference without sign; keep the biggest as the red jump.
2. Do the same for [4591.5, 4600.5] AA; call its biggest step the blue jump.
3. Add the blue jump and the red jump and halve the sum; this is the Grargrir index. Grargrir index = 44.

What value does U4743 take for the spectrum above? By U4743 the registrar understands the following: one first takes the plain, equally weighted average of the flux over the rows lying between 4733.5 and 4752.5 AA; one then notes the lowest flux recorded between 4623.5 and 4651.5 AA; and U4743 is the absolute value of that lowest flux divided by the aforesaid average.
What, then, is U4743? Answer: 0.820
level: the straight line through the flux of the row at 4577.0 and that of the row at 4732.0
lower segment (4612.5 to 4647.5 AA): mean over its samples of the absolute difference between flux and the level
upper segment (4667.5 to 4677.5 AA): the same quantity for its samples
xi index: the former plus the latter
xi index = 38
